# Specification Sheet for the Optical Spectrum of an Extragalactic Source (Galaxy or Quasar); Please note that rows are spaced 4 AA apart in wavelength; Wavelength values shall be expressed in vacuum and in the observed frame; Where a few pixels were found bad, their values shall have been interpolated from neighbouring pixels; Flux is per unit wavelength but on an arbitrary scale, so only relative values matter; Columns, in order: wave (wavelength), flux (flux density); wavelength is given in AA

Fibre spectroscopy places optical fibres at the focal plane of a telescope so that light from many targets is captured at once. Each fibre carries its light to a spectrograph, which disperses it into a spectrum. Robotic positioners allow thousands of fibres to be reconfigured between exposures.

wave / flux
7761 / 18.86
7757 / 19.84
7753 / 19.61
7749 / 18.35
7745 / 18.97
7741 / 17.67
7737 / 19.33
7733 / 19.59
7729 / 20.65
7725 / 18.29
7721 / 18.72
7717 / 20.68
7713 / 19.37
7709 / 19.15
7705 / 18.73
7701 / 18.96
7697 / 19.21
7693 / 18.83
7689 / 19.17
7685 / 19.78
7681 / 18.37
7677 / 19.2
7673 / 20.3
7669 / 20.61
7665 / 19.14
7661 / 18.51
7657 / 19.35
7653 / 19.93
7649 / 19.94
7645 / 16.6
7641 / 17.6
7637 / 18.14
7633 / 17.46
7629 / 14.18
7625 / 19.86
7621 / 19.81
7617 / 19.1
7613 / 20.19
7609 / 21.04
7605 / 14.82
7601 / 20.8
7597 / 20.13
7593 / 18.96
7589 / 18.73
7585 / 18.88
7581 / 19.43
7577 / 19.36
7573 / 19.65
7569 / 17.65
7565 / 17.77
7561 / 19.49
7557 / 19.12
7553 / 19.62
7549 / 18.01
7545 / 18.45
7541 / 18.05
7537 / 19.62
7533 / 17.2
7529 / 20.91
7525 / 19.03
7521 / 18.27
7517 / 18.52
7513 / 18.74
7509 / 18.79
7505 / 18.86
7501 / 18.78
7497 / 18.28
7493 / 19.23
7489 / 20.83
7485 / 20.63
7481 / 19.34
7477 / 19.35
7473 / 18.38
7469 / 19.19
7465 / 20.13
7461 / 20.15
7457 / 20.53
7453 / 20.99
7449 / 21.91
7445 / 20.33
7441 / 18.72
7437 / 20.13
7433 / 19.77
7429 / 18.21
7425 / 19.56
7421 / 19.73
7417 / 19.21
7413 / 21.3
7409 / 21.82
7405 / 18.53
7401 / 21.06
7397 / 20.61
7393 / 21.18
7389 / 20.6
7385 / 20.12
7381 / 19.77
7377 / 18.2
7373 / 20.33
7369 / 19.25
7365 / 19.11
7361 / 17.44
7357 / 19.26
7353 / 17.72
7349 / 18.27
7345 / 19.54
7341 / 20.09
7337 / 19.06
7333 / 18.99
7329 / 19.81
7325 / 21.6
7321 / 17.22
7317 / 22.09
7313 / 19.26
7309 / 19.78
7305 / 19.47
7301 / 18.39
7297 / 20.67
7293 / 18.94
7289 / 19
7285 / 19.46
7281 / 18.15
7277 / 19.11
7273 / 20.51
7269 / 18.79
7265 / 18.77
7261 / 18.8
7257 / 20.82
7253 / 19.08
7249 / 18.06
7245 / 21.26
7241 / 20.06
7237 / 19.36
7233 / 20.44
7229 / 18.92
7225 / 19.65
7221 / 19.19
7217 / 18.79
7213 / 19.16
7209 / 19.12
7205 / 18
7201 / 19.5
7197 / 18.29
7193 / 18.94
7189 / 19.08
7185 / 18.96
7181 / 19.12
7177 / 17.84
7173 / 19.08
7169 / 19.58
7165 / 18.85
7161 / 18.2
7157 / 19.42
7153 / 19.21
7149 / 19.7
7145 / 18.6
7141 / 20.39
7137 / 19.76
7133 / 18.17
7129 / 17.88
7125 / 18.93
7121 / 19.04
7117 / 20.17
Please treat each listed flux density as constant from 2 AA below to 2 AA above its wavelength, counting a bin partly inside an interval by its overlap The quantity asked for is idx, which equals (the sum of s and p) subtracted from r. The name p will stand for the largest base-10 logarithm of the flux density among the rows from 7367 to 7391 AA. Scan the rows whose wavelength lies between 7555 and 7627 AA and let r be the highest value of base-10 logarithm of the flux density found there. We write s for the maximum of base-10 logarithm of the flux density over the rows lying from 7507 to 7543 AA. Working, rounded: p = 1.31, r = 1.32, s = 1.32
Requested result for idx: -1.31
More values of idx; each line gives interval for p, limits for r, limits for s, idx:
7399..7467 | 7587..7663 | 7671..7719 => -1.33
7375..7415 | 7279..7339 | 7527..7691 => -1.32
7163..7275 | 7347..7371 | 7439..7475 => -1.38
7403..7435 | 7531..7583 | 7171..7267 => -1.37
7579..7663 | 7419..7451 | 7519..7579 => -1.30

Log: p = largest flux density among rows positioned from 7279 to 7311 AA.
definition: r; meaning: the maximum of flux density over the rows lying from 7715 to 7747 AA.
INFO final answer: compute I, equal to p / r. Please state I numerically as 1.00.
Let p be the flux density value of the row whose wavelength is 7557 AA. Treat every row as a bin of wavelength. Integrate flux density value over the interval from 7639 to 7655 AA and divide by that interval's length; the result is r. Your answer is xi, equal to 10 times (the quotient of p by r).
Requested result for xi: 10.3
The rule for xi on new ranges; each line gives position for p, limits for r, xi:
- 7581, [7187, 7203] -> 10.3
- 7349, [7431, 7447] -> 9.3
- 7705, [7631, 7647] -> 10.7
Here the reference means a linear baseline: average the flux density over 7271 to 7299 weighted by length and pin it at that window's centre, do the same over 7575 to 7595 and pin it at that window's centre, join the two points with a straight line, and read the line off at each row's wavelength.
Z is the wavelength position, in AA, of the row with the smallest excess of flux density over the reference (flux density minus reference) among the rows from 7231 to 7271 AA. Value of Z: 7249 AA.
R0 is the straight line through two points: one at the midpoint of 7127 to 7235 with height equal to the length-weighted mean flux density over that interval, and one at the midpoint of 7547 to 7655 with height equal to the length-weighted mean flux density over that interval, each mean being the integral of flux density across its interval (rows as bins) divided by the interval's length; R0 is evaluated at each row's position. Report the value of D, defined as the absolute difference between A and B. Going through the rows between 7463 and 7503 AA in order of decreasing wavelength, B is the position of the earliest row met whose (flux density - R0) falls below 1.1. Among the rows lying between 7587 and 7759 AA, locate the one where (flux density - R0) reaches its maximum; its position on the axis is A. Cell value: 108 AA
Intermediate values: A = 7609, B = 7501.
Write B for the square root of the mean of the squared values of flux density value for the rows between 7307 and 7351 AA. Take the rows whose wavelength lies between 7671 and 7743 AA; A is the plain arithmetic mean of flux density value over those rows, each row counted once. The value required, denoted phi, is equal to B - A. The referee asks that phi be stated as 0.4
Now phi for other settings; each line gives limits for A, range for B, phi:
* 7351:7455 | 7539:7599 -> -0.9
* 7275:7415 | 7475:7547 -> -0.5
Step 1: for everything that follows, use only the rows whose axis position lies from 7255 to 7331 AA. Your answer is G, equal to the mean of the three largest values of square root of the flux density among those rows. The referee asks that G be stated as 4.64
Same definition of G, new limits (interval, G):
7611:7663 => 4.47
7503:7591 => 4.48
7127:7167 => 4.47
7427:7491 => 4.61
